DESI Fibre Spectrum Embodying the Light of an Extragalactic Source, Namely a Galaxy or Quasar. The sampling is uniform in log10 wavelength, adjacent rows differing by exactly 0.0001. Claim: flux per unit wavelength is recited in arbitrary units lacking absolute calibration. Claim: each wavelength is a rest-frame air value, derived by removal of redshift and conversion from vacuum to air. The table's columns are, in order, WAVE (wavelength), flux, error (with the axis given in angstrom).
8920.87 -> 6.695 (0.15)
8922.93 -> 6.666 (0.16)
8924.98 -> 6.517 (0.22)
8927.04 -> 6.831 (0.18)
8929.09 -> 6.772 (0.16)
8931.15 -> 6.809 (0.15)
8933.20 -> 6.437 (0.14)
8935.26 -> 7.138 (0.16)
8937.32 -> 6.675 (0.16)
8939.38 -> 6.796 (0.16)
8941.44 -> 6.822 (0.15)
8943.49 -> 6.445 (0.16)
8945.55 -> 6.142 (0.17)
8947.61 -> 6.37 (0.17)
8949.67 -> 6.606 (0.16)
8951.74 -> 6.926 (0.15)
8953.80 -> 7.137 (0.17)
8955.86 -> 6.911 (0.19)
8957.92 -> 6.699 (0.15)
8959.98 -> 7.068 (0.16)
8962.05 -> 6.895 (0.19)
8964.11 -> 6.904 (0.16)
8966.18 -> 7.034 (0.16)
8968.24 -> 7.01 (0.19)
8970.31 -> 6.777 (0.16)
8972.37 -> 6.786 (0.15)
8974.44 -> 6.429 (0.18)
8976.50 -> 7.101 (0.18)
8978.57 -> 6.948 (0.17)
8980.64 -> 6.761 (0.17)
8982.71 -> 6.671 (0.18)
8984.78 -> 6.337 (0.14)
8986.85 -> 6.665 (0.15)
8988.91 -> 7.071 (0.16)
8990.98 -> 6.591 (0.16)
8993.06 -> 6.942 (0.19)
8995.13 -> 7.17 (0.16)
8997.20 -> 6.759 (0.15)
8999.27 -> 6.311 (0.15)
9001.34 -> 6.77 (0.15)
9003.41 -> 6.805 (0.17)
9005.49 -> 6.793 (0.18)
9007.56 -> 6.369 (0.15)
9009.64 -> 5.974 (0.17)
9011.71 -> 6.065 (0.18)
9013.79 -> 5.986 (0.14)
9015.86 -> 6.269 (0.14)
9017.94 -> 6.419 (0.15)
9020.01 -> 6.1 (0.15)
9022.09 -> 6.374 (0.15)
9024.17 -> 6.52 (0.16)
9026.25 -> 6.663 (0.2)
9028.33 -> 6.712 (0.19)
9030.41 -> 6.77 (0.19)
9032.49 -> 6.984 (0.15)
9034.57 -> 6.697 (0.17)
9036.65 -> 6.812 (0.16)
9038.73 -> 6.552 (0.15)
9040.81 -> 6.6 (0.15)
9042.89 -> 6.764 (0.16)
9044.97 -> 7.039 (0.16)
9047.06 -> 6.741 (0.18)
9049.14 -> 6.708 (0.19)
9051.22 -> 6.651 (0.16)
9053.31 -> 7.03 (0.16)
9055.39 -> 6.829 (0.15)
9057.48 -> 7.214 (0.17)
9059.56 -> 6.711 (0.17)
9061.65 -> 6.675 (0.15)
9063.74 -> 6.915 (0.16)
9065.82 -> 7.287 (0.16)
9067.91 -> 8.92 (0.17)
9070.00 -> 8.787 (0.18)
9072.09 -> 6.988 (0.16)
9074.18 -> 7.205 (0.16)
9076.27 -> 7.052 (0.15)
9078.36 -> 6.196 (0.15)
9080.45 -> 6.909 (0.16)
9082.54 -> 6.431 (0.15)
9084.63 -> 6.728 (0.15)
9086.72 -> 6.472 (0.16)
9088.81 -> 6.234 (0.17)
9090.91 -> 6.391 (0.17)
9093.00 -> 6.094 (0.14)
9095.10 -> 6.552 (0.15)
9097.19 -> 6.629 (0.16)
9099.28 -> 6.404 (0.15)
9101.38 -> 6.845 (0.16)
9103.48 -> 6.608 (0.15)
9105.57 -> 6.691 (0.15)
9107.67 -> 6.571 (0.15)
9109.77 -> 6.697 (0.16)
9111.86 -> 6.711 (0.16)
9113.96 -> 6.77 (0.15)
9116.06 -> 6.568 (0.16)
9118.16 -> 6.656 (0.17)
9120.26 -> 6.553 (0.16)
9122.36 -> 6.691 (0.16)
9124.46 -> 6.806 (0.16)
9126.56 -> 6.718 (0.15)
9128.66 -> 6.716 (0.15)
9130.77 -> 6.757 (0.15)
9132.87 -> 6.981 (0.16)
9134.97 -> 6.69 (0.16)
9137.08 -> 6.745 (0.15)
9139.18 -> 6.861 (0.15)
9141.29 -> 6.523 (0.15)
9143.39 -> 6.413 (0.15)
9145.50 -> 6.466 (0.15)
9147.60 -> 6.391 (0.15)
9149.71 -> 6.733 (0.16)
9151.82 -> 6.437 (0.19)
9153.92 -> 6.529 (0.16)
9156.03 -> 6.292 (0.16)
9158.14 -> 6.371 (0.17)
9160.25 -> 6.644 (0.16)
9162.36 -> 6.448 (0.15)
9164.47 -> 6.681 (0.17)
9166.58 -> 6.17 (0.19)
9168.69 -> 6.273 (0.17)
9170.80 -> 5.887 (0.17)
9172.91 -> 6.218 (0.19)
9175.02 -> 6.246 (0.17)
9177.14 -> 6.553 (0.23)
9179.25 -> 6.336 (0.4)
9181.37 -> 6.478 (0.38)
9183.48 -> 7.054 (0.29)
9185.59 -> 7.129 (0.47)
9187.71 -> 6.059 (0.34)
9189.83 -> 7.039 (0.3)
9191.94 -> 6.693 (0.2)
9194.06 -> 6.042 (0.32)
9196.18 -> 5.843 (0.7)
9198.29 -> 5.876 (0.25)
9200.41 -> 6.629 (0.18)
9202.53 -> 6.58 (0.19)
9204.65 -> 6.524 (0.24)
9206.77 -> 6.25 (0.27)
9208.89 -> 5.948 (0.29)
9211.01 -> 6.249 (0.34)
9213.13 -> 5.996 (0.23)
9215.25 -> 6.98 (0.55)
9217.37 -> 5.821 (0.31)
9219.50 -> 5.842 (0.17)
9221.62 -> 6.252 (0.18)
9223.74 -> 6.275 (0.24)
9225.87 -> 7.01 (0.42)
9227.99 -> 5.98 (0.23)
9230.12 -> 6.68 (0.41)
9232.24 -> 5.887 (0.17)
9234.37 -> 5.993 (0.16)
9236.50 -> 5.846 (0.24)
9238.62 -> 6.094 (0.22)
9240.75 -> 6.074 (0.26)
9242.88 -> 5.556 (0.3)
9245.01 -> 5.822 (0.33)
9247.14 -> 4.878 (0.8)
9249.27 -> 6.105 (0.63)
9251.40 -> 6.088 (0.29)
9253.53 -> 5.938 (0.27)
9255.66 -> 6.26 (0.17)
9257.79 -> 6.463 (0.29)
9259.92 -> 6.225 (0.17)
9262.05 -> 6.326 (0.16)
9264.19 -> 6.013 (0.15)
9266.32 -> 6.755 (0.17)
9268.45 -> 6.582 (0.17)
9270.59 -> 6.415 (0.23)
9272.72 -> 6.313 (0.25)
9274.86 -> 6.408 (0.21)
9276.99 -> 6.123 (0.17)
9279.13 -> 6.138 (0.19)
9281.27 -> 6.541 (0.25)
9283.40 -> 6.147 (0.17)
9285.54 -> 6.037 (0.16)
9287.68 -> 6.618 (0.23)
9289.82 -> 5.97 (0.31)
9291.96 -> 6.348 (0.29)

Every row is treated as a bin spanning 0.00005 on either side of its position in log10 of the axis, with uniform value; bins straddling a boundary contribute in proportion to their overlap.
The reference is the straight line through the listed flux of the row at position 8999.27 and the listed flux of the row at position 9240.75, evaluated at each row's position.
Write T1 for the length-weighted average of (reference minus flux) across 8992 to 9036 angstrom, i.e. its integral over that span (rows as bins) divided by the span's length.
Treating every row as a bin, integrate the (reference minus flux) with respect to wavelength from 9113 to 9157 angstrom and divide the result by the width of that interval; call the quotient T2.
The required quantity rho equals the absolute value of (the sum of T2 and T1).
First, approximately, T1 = -0.25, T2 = -0.46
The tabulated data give 0.71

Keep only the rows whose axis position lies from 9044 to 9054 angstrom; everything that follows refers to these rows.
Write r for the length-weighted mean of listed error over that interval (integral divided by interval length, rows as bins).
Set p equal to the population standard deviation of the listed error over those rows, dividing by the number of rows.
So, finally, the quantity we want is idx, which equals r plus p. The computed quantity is 0.183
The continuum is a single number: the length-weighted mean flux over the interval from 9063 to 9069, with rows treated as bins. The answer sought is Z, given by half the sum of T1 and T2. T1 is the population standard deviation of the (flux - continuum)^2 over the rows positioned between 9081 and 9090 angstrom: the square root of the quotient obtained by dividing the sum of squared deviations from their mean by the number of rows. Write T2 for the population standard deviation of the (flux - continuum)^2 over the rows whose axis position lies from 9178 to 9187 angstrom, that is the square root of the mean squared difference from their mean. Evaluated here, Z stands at 0.6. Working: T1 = 0.45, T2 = 0.71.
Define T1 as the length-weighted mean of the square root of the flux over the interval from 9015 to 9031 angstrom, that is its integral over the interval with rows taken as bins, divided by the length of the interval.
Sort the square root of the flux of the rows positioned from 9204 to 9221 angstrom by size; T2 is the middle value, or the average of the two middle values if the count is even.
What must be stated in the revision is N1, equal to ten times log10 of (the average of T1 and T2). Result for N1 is 3.99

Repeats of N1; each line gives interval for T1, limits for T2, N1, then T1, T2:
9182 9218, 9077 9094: 4.03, 2.53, 2.53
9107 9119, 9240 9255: 4.00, 2.58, 2.44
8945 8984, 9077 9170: 4.13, 2.61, 2.57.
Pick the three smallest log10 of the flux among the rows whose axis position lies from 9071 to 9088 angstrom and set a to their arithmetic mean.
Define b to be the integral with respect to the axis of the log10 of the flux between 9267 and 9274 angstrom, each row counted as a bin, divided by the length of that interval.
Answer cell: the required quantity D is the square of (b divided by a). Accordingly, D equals 1.01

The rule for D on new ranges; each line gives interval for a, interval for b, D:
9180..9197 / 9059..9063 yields 1.13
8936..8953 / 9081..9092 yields 1.03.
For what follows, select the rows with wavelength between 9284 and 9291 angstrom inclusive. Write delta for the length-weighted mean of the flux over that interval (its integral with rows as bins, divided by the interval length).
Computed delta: 6.20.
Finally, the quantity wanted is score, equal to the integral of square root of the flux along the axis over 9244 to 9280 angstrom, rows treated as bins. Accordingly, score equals 89.4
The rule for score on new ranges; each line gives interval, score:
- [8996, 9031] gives 88.9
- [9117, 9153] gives 92.9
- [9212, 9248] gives 88.6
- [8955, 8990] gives 91.5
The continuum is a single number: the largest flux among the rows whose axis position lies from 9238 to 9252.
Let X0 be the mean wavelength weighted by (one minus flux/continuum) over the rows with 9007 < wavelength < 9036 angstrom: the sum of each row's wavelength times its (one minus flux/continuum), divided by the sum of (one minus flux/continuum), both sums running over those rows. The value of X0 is 9027.9 angstrom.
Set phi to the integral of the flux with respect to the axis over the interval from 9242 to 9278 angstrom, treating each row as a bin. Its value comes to 221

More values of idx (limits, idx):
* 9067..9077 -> 0.174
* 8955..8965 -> 0.187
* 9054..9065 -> 0.169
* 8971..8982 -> 0.181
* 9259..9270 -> 0.175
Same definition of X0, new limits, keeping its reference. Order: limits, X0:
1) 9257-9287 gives 9269.0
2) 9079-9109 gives 9094.4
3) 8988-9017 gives 8996.9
